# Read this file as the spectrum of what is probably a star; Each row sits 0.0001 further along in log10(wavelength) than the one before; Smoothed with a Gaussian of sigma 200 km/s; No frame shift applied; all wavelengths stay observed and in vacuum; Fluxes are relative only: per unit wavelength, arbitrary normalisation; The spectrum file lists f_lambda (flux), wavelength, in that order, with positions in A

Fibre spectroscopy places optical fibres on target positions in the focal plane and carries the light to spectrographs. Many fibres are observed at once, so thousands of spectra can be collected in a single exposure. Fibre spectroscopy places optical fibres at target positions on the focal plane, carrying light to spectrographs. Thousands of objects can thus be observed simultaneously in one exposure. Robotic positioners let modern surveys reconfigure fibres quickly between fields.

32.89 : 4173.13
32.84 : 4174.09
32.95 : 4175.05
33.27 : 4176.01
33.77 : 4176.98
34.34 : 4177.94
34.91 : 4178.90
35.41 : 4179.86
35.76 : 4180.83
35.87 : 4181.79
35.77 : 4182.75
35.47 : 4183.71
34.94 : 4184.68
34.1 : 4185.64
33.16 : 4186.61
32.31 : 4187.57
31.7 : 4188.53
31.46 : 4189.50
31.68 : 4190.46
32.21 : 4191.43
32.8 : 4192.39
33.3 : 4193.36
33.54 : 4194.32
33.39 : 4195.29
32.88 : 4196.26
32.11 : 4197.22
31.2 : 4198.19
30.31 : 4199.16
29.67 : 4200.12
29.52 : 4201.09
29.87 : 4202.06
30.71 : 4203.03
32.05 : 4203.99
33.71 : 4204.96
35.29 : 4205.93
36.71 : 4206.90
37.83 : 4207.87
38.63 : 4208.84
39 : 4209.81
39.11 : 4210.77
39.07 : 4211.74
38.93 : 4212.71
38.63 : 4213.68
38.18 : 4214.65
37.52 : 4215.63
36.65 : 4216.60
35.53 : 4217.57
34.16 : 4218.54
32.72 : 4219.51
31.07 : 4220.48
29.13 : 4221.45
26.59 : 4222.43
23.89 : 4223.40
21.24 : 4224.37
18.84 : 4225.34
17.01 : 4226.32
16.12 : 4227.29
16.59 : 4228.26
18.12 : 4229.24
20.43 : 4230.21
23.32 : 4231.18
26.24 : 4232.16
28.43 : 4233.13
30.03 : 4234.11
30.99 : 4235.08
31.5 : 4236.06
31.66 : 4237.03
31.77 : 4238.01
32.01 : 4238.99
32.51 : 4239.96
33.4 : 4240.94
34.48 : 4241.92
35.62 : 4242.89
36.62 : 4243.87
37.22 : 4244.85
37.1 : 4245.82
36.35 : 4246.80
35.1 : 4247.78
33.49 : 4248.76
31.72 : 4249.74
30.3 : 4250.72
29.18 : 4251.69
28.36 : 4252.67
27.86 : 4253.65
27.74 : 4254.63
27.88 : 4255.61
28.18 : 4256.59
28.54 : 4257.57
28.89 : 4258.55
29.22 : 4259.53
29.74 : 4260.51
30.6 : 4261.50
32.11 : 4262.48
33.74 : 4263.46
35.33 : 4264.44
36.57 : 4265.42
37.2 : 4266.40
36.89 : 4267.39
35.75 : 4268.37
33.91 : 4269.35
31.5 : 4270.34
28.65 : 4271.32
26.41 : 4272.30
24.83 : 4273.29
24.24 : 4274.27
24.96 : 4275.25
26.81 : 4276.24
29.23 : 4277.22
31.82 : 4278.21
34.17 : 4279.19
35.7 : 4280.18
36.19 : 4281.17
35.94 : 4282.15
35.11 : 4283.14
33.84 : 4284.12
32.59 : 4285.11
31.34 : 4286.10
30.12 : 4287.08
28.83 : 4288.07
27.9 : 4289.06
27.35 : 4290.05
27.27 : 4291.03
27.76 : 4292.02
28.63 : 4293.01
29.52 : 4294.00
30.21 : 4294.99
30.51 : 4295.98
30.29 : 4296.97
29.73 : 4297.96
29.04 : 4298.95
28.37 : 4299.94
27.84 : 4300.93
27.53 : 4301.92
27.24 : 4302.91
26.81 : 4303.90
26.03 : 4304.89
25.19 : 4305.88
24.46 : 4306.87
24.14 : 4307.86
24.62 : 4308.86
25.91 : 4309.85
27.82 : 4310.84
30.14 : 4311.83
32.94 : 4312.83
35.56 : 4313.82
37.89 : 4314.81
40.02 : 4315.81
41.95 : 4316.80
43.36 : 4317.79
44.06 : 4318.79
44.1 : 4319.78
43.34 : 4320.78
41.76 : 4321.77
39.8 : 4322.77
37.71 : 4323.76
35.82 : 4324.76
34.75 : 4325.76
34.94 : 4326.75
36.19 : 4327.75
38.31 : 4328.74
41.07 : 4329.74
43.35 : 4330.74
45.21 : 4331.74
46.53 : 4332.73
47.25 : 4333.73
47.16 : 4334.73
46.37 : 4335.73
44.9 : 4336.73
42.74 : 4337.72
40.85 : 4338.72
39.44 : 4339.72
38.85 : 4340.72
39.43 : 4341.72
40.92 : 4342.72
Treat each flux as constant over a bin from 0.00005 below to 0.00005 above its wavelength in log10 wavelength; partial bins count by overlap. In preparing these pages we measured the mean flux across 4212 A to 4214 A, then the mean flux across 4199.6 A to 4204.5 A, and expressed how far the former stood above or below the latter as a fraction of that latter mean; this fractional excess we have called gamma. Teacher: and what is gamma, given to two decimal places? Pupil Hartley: 0.28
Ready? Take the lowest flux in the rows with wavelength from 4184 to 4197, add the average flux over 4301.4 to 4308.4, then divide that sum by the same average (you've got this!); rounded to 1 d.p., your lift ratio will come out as 2.2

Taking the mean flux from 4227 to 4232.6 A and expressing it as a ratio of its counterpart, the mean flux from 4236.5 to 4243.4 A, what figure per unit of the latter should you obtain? 0.61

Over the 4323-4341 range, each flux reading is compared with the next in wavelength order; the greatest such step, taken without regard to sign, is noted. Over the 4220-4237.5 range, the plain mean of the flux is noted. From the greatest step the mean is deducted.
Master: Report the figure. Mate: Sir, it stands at -22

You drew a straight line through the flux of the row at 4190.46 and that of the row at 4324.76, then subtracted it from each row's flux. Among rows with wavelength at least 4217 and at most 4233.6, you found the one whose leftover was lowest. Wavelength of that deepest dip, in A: 4227.29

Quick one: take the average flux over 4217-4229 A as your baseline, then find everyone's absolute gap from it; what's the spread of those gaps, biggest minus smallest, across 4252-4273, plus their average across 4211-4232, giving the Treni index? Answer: 18.7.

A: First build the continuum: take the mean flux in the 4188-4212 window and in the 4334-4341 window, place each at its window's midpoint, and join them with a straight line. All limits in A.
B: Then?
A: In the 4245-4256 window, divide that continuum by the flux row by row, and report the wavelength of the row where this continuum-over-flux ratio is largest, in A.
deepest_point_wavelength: 4254.63 A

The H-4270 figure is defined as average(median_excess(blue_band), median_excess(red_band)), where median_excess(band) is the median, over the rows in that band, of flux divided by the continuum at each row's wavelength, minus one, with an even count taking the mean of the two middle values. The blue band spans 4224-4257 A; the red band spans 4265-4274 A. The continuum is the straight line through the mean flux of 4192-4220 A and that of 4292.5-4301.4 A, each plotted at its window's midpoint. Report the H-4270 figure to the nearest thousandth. 0.012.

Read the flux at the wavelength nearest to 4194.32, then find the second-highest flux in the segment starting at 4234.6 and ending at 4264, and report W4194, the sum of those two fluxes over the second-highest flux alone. 1.90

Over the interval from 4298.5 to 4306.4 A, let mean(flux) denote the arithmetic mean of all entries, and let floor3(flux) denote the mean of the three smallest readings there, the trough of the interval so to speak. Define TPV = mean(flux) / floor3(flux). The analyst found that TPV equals 1.05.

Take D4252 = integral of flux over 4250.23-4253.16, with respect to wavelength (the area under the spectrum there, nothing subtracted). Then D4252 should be 86.0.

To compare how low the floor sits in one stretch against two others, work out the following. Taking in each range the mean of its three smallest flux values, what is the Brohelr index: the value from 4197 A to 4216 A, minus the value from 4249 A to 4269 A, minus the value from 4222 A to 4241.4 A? -14.7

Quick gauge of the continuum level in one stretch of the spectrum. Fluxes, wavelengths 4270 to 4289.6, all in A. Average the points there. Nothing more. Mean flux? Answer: 30.5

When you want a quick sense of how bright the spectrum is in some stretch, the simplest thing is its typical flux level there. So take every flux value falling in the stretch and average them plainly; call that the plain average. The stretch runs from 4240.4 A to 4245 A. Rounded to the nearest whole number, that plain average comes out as 35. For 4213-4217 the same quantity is 38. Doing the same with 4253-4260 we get 28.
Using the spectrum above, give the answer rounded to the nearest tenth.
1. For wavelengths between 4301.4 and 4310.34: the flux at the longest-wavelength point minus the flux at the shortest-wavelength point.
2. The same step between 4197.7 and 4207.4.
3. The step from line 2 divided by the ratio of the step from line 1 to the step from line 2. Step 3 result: -18.7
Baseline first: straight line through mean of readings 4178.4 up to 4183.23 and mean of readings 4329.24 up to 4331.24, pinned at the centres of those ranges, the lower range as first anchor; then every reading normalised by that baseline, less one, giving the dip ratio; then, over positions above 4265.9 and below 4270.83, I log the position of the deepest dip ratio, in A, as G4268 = 4270.34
